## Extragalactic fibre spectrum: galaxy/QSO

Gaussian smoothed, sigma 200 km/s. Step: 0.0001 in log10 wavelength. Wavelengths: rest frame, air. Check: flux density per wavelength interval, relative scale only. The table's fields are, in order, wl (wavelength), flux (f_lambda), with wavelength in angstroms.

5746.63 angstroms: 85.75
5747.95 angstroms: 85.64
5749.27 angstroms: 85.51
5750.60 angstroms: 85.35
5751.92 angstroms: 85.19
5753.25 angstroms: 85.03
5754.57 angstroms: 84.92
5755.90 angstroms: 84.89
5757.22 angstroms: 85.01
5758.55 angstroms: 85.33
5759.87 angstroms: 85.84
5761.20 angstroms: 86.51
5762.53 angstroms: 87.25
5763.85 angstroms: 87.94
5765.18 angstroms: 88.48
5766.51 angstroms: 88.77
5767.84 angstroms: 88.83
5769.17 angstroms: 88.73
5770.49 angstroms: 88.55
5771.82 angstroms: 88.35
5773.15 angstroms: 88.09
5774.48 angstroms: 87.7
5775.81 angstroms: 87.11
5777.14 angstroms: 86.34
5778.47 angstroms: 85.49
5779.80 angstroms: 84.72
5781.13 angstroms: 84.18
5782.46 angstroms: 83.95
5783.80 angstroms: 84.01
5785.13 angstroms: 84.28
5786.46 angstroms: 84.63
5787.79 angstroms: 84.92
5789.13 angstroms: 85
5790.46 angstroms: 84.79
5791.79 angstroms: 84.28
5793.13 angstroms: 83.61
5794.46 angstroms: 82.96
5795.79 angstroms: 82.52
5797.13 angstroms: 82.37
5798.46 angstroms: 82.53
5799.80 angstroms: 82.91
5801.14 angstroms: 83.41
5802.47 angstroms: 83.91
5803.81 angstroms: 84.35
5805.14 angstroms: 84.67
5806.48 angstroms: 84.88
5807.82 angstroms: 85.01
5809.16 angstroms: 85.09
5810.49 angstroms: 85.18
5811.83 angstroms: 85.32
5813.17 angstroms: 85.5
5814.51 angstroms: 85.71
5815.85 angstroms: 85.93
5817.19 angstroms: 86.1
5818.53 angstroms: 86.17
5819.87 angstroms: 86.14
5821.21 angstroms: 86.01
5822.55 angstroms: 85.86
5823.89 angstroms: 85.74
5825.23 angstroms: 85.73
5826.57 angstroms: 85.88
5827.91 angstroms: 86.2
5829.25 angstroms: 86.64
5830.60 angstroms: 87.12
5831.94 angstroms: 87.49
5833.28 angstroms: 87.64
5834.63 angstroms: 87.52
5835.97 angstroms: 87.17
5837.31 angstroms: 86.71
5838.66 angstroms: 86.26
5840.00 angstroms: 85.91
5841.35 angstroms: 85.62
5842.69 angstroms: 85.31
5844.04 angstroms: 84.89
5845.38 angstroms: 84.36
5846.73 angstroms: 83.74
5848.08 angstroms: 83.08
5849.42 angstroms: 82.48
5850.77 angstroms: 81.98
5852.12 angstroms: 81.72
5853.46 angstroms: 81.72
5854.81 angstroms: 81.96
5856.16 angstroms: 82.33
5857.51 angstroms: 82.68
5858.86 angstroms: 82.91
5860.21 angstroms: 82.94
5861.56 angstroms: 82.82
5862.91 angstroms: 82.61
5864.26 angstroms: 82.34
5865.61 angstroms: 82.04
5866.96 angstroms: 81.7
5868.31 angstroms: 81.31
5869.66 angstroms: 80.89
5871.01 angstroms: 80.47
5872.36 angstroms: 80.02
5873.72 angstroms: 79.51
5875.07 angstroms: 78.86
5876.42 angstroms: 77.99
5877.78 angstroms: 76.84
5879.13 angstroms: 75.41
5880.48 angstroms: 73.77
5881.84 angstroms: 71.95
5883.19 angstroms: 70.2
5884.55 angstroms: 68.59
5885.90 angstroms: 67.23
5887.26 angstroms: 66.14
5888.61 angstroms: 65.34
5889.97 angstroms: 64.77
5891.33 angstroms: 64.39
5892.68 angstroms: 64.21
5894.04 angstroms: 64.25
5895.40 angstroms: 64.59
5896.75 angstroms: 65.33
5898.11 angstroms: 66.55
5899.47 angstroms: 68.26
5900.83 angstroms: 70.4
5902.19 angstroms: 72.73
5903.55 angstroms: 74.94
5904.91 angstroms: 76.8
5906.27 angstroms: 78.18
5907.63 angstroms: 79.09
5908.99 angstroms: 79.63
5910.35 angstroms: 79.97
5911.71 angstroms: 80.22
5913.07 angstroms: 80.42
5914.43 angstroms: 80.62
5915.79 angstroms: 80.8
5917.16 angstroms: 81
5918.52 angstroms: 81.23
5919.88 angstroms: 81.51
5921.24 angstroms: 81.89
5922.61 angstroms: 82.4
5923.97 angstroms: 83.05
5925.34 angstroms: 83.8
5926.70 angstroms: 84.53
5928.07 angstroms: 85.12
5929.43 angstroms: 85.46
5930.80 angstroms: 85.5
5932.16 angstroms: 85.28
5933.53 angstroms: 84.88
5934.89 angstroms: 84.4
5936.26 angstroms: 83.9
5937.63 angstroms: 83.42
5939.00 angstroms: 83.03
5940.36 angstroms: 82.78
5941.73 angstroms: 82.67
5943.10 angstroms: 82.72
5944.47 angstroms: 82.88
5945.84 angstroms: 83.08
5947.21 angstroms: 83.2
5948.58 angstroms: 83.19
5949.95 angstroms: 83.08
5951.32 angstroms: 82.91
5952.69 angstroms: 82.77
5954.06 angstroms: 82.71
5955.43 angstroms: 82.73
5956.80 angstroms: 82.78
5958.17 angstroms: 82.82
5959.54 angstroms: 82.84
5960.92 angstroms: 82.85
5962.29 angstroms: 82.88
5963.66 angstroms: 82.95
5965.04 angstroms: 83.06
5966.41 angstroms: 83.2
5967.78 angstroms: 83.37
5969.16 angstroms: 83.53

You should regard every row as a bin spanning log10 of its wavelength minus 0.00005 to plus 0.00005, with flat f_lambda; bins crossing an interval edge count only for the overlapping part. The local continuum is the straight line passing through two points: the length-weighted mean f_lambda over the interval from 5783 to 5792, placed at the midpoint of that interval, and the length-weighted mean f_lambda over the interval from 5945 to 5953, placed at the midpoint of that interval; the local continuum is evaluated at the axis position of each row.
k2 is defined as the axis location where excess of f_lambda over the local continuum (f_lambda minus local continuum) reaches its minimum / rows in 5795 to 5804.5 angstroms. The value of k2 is 5797.13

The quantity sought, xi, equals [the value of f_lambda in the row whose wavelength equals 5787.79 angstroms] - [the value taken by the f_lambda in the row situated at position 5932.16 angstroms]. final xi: 0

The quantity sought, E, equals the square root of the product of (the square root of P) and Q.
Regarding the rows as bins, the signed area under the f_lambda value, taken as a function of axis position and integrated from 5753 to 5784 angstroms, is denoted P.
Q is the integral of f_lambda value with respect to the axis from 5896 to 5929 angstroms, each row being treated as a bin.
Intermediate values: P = 2683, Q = 2584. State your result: 366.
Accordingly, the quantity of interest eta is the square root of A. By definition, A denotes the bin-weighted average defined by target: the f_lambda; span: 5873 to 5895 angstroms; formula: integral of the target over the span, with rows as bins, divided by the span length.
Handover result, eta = 8.40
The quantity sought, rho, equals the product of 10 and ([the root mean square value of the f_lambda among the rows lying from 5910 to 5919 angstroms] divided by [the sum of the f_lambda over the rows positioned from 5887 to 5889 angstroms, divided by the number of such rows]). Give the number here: 12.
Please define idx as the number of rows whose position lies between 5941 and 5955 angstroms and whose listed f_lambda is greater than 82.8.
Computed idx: 6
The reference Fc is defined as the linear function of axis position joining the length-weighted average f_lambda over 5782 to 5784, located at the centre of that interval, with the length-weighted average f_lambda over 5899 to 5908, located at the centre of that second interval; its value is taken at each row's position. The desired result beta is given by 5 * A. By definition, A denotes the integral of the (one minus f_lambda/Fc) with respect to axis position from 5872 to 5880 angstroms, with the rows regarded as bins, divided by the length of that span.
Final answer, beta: -0.10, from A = -0.020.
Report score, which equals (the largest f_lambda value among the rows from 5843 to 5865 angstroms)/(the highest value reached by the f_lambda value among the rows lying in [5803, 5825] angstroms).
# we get 0.99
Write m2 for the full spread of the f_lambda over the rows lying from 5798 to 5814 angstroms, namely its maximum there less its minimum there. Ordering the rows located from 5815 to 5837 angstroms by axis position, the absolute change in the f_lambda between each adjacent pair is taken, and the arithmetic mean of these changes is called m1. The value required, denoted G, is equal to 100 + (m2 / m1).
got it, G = 115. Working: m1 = 0.20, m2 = 3.0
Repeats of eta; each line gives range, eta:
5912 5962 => 9.11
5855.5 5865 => 9.09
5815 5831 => 9.28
